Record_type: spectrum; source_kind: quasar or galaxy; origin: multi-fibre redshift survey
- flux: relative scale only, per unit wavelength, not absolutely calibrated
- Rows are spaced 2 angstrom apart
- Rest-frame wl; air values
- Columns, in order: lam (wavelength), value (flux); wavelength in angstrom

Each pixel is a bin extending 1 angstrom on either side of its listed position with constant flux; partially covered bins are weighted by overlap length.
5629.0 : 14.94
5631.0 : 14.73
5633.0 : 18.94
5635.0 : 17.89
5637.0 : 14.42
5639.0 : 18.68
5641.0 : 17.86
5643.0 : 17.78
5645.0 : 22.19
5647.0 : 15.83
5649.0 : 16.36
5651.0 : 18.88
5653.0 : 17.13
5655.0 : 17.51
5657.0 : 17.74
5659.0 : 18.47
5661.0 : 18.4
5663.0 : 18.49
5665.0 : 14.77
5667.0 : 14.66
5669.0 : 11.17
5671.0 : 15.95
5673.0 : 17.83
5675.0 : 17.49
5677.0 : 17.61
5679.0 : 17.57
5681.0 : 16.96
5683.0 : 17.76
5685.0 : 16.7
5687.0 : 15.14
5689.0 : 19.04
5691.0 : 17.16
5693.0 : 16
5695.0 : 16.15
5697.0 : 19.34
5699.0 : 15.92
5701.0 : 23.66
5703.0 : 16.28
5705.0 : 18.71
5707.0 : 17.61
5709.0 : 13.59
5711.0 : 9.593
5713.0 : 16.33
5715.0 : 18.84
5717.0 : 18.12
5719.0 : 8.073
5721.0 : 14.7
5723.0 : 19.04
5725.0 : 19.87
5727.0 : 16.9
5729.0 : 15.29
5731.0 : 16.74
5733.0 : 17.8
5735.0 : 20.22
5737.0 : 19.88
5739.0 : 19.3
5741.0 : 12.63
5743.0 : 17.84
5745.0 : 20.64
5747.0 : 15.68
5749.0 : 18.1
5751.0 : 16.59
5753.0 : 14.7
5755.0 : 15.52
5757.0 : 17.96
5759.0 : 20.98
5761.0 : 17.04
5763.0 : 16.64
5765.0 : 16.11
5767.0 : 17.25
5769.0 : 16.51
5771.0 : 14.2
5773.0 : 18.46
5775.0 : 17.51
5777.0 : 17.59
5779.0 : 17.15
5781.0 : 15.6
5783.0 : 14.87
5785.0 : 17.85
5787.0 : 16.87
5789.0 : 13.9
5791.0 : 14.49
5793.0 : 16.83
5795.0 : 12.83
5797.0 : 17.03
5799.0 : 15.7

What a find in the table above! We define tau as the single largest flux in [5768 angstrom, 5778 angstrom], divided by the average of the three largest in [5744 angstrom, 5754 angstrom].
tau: 1.00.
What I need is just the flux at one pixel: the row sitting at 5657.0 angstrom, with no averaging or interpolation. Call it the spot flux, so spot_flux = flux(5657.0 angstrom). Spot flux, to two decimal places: 17.74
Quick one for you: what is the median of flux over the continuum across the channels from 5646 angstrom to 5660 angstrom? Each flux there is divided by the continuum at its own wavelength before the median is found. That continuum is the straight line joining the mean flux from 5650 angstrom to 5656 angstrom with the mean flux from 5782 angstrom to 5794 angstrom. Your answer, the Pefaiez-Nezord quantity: 0.98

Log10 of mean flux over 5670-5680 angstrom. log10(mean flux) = 1.24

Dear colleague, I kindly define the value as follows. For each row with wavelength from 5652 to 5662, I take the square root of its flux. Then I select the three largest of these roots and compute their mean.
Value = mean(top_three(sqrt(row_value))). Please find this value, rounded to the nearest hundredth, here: 4.27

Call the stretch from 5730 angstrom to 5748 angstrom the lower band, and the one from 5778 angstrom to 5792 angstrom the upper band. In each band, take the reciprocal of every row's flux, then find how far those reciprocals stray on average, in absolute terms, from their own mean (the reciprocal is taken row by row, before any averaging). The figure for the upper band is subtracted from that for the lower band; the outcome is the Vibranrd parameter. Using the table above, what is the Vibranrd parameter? 0.0019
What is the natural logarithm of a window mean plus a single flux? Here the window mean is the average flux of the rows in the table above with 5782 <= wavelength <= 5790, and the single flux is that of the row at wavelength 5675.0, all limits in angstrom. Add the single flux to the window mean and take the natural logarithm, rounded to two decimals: 3.51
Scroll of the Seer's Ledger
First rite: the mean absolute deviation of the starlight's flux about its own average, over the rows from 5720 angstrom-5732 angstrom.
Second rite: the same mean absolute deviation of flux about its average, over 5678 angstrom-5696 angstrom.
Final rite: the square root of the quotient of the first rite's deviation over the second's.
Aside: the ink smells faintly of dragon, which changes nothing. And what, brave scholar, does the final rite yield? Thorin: 1.37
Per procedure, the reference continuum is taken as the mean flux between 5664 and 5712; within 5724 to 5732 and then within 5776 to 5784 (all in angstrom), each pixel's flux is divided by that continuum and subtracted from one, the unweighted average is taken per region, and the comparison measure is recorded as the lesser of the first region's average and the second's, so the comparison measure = -0.041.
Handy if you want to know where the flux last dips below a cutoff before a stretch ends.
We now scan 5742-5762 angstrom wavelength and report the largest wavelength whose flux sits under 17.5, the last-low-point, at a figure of 5761.0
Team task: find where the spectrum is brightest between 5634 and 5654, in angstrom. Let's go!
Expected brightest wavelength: 5645.0 angstrom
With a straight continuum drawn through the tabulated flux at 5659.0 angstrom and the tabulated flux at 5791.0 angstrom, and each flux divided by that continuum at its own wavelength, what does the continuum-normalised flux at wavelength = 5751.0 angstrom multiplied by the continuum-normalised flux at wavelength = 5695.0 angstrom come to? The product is 0.98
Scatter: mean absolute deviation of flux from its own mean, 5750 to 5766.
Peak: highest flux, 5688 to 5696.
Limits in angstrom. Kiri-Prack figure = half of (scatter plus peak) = 10.2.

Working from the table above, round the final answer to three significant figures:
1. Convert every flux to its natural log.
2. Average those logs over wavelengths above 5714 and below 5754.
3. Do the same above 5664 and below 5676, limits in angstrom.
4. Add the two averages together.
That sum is 5.53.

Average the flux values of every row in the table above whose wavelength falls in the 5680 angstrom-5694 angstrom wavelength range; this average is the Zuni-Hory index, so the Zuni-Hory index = 17.0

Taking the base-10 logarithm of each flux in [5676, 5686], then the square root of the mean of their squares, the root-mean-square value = 1.24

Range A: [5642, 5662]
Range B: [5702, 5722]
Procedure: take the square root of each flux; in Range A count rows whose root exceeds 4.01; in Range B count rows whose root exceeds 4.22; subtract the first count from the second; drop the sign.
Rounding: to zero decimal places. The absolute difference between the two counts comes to 6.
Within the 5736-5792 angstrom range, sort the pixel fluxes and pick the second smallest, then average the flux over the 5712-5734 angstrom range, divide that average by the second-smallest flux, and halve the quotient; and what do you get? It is 0.594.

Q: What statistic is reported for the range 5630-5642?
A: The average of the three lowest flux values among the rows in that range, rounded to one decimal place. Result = 15.7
